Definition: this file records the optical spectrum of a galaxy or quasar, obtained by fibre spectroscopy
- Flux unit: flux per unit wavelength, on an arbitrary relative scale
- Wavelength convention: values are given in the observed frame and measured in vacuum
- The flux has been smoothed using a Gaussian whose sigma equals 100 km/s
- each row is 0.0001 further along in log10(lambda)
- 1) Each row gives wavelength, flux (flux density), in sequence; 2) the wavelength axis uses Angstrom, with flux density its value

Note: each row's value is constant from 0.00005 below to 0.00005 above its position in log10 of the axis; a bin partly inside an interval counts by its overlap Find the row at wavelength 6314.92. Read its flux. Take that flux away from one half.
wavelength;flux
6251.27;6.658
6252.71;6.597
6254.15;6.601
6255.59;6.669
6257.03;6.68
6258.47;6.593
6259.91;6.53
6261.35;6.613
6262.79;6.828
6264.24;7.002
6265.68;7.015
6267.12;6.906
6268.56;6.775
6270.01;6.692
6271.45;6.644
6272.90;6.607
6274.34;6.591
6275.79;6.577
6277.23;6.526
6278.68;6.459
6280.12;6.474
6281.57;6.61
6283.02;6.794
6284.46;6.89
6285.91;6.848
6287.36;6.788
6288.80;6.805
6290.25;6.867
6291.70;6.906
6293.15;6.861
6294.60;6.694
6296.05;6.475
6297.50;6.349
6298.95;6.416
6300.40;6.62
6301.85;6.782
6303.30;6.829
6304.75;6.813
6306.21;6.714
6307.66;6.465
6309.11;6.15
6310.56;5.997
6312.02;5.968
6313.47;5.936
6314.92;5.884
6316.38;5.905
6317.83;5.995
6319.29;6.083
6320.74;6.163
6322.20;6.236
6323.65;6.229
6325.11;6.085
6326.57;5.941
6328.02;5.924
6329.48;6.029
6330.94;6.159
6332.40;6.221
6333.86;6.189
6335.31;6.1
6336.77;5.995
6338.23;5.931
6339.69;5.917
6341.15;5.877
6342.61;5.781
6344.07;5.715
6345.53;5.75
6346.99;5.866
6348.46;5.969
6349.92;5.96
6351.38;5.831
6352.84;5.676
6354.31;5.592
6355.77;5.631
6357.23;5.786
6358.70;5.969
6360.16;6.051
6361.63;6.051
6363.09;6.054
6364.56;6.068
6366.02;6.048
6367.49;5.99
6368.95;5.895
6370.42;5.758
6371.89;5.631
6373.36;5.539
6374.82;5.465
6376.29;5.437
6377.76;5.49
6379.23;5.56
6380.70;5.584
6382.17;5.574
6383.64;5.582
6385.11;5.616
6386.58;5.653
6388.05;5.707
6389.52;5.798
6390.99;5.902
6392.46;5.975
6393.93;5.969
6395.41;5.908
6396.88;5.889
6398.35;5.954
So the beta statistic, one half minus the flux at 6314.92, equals -5.38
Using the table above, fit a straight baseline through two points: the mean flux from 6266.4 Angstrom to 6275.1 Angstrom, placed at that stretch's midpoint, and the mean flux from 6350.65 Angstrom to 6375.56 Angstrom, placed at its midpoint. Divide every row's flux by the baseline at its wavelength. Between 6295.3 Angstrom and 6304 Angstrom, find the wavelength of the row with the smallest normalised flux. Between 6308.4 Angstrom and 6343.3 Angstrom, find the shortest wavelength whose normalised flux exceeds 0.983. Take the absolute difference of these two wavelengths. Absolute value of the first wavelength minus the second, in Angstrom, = 23.2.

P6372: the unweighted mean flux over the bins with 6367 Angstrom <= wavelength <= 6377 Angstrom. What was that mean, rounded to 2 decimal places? 5.67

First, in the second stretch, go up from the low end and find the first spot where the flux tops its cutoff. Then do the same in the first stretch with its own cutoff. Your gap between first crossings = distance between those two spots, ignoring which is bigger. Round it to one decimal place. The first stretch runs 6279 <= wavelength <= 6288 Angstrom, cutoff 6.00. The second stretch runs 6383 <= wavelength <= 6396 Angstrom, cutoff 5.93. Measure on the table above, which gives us 112.3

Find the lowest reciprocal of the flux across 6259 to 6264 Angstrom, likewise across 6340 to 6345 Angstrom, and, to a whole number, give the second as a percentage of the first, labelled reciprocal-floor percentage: 116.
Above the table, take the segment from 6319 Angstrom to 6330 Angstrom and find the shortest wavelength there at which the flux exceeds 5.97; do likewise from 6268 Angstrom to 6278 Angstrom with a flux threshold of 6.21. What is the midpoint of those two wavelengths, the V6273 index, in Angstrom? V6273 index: 6293.9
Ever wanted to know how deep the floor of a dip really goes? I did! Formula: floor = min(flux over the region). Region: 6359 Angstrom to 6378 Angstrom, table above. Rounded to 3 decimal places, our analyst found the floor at 5.437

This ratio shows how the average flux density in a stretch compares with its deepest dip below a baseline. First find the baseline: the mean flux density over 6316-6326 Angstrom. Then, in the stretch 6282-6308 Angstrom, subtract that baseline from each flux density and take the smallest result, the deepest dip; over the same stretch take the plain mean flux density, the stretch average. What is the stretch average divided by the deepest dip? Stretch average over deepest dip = 27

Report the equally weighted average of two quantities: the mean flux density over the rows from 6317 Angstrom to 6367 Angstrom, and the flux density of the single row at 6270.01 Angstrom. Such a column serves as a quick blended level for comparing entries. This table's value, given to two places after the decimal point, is 6.33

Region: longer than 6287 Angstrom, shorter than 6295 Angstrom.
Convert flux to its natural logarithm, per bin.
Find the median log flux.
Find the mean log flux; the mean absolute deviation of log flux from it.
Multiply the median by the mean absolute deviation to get 0.016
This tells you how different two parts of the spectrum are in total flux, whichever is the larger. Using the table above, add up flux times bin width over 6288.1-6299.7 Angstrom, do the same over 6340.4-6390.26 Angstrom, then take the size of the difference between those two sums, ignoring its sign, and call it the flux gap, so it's 210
